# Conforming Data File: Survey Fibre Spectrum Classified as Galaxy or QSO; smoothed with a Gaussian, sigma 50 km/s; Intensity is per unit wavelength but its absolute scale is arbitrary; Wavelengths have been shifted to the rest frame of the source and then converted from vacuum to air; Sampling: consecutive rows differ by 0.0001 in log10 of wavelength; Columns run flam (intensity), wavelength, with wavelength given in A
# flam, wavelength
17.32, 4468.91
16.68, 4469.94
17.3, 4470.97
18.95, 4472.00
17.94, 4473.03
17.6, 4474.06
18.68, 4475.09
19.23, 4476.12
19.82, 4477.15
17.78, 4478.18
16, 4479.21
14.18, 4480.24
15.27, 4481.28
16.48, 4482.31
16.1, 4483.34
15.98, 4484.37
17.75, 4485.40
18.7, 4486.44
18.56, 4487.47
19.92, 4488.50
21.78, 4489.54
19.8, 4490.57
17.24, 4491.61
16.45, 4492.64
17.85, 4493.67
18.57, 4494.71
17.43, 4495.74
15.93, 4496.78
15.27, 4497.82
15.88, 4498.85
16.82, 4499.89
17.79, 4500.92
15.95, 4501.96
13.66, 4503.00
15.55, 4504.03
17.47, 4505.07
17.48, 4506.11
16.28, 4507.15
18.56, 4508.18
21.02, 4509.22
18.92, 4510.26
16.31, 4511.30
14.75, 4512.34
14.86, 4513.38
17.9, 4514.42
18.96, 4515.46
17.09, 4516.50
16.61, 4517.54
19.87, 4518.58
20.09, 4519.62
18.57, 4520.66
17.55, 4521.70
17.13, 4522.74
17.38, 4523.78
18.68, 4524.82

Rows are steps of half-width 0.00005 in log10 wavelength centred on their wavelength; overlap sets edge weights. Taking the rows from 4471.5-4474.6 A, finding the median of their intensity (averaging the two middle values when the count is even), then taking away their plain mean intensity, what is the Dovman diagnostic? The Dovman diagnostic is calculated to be -0.2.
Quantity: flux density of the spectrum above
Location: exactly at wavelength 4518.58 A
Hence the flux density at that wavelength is 19.87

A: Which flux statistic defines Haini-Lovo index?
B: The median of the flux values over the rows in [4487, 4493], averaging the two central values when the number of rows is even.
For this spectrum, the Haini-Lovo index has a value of 19.2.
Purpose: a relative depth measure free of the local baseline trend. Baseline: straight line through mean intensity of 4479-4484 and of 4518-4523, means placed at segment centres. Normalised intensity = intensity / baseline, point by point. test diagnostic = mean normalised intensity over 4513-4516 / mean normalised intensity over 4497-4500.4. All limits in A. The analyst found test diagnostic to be 1.01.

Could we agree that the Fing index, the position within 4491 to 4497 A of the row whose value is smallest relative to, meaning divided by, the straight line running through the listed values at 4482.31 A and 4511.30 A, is 4496.78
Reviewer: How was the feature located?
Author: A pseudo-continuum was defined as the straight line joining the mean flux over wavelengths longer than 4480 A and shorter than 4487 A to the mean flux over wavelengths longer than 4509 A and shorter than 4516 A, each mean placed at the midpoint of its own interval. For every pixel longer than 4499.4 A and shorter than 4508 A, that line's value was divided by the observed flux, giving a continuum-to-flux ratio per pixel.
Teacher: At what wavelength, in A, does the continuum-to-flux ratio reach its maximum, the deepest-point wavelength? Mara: 4503.00 A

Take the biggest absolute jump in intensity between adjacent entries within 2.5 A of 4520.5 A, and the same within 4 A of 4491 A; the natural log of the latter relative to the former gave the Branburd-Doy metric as 0.5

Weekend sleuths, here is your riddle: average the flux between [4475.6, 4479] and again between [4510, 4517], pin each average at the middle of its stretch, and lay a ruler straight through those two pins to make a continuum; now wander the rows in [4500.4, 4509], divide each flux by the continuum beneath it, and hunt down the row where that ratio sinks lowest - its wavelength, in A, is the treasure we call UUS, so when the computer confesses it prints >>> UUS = 4503.00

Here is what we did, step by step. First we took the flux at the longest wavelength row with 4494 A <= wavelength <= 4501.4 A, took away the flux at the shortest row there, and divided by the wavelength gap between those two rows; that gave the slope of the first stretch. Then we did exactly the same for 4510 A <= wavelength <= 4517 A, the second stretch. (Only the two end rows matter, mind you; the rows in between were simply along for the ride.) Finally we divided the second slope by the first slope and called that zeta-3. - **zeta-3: 2.3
